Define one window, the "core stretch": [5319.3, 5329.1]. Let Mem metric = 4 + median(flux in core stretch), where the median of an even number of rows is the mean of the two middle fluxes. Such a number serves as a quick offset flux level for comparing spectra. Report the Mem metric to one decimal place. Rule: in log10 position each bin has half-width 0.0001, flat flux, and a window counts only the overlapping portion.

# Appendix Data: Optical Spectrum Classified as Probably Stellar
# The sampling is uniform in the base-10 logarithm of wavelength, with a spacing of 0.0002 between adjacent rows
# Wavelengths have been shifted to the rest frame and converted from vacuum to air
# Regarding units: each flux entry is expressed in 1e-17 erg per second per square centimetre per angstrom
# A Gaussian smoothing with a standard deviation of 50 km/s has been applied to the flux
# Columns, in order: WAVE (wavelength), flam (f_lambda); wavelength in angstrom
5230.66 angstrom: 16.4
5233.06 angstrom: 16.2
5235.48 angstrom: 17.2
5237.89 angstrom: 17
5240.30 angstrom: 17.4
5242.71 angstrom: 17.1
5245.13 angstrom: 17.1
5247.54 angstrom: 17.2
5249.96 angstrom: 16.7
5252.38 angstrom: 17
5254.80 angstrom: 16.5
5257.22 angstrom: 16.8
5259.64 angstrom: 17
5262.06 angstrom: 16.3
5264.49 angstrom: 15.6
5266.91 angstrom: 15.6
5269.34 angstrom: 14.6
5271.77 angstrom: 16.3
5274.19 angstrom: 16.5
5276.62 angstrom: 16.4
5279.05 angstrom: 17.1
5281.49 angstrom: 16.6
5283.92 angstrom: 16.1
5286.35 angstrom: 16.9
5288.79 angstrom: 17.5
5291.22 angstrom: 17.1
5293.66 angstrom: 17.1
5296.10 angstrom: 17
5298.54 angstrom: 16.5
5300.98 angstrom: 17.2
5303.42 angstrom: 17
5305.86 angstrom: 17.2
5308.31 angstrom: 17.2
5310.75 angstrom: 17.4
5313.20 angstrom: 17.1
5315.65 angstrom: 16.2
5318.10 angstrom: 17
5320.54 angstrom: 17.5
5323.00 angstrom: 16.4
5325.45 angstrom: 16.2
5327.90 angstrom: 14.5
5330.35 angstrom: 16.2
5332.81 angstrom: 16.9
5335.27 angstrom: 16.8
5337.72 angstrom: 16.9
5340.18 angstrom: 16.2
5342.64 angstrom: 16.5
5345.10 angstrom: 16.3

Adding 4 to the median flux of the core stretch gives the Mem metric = 20.3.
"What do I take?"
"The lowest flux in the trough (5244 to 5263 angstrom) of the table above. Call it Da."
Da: 16.3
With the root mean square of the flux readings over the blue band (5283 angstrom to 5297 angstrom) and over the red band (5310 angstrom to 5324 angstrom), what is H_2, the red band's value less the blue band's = -0.02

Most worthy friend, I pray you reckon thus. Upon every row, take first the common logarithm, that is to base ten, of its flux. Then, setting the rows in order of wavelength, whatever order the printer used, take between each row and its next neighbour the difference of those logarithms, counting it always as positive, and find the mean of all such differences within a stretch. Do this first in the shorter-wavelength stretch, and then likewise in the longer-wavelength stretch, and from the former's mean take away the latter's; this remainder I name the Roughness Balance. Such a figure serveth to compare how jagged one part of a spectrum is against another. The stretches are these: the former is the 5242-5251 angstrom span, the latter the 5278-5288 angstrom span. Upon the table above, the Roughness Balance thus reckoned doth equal -0.0106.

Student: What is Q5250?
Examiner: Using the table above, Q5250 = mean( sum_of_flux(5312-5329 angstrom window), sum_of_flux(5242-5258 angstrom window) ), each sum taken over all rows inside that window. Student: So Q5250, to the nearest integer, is 117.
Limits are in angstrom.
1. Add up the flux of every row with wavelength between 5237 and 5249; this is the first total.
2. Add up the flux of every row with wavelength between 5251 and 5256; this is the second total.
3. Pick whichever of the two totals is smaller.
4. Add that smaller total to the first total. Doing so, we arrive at 119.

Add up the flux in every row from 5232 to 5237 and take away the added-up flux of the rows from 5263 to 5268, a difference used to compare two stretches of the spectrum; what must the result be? 2.2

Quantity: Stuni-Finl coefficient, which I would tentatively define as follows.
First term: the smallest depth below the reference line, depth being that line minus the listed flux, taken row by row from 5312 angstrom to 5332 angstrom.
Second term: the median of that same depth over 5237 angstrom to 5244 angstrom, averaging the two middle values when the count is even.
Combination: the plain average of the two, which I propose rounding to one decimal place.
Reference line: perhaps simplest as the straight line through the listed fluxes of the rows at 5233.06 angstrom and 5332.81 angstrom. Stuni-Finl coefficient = -0.8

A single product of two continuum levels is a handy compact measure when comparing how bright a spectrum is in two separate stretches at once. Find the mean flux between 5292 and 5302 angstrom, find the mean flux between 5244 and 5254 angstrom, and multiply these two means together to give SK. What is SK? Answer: 288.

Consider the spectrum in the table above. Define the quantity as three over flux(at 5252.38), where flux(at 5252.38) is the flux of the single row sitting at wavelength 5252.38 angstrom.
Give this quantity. 0.176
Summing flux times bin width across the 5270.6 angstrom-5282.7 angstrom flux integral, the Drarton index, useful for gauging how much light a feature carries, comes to 201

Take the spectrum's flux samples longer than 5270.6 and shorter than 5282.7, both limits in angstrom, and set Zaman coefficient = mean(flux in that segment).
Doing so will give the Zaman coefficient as 16.58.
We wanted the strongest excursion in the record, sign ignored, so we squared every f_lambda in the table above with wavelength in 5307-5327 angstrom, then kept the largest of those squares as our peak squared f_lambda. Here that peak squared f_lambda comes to 306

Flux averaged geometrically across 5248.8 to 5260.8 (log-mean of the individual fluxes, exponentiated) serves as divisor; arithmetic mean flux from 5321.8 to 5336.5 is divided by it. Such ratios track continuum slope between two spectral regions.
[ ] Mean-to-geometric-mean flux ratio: 0.96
